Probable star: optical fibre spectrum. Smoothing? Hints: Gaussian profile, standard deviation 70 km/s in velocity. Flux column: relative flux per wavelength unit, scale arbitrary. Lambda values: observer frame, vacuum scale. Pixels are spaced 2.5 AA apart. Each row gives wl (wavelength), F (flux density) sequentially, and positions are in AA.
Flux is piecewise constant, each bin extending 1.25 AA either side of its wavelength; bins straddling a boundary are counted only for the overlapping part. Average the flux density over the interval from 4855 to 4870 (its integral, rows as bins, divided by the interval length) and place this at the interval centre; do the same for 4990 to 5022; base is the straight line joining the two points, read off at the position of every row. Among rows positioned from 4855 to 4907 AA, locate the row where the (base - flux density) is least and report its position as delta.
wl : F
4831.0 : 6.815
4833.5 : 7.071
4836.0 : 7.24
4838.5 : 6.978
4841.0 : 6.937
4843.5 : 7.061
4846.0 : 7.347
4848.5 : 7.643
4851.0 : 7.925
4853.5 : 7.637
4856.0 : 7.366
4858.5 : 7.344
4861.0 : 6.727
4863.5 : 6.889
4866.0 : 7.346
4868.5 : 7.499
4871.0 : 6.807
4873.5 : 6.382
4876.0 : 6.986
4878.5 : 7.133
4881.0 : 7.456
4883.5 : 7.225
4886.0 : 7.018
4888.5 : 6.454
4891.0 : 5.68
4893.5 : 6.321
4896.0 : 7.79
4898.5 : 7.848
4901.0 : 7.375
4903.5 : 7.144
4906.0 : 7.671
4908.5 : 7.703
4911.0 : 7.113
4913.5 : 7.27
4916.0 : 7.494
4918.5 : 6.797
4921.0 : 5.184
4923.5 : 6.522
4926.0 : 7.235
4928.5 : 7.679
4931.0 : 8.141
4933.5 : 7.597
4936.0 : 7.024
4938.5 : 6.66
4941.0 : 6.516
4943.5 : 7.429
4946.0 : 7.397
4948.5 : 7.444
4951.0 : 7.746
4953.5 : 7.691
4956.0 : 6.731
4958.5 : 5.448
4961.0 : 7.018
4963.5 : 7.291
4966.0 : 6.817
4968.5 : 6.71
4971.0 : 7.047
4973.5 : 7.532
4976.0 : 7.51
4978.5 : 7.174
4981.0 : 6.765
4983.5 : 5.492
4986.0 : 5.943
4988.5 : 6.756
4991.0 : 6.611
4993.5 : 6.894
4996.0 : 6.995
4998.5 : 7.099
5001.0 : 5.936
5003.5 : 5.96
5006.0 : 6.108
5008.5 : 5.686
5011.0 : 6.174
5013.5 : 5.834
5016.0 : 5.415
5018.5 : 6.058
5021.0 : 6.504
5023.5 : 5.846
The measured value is 4898.5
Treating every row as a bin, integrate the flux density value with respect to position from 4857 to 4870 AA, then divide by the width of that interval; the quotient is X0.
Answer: 7.2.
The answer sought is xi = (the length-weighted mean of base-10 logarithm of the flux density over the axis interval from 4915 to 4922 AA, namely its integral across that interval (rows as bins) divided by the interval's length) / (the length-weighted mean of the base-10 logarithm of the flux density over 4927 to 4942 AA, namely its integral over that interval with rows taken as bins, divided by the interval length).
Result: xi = 0.94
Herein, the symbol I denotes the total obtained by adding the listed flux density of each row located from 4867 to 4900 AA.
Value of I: 90.6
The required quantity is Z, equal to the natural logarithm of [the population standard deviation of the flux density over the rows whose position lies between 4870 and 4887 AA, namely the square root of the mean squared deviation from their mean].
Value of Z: -1.2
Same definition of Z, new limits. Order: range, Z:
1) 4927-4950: -0.7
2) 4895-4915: -1.3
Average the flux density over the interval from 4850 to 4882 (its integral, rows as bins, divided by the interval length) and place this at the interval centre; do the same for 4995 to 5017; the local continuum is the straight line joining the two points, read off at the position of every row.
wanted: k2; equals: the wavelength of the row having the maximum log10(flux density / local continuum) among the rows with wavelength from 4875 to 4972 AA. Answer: 4931.0 AA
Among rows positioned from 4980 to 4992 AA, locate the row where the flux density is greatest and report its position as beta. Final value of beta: 4981.0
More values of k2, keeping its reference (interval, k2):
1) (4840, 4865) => 4851.0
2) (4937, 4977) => 4951.0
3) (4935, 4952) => 4951.0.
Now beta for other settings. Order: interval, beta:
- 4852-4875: 4853.5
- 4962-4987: 4973.5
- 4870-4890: 4881.0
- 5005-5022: 5021.0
